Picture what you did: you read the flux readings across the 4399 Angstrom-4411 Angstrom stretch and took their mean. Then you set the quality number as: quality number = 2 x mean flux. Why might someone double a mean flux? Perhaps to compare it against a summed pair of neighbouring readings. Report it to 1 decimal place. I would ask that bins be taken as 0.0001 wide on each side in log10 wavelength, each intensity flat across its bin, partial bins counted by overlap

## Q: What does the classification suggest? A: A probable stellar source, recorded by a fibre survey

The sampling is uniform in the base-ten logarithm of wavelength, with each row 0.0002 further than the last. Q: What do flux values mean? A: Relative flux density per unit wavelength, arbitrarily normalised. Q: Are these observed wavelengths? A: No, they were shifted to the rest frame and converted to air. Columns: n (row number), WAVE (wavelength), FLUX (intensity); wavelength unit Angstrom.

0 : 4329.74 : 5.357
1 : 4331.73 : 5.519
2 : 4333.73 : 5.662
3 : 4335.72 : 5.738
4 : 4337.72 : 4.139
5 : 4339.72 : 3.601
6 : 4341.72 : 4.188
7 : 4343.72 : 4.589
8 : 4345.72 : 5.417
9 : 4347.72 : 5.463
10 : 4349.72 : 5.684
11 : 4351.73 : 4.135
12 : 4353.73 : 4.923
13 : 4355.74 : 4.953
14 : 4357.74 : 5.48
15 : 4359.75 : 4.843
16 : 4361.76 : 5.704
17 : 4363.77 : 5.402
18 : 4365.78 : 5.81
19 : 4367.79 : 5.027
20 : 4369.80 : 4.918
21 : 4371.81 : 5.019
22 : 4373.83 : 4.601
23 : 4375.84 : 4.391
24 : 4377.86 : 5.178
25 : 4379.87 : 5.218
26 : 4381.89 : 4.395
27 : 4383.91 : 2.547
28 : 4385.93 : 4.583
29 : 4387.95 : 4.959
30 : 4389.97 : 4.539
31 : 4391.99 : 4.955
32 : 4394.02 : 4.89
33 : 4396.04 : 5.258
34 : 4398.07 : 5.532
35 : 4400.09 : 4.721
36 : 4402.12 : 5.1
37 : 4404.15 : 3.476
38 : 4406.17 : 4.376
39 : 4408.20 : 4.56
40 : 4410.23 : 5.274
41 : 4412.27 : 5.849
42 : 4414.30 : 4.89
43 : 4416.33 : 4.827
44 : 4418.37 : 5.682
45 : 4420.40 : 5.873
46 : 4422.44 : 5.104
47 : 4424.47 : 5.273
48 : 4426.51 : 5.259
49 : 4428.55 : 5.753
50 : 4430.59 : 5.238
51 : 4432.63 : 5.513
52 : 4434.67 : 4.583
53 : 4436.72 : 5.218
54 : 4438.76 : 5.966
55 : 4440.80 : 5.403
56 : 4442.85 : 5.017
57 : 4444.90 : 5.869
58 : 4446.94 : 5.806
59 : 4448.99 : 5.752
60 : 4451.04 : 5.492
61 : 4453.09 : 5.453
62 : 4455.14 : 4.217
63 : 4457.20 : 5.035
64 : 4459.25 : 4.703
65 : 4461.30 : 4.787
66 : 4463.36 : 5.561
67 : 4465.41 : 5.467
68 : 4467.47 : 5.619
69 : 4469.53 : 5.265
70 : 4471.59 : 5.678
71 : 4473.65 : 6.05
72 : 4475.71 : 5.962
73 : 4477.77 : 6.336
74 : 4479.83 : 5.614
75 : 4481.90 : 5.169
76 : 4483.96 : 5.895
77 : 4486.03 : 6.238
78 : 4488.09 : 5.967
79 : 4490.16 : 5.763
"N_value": 9.2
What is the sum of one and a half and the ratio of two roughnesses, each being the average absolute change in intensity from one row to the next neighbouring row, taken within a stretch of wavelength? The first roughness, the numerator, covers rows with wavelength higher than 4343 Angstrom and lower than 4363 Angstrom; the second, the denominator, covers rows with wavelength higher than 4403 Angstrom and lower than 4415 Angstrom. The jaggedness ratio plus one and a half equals 2.4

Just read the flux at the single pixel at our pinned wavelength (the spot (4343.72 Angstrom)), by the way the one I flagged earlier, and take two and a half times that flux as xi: 11.5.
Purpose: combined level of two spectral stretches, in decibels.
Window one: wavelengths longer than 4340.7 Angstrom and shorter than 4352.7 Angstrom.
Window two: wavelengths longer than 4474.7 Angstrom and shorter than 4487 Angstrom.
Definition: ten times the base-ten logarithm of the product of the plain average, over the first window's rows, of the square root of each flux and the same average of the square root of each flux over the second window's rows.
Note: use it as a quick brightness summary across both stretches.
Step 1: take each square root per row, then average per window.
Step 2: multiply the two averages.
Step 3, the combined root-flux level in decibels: 7.29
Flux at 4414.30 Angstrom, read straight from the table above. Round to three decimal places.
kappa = 4.890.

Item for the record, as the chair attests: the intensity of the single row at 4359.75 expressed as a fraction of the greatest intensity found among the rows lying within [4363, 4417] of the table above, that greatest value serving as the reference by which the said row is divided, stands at 0.83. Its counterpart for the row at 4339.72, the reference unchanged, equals 0.62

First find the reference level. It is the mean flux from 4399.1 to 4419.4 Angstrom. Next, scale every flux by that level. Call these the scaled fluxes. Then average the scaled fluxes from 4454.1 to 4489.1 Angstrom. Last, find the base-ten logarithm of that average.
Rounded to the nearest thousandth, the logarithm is 0.053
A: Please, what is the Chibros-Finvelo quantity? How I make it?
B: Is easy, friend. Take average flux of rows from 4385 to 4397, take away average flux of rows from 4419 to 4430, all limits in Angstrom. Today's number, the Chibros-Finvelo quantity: -0.59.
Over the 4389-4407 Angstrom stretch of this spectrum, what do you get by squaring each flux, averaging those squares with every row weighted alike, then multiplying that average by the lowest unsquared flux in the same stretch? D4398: 80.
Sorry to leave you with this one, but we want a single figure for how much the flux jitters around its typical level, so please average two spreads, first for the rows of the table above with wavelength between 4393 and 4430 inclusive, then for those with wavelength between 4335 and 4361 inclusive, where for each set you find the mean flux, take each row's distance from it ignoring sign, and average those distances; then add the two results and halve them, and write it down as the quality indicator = 0.50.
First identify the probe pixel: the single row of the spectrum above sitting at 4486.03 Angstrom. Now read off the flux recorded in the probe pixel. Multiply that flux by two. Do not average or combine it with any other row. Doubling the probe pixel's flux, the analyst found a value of 12.5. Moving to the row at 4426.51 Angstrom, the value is 10.5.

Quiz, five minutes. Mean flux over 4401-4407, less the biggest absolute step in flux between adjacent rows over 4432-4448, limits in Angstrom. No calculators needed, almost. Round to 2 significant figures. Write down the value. 3.4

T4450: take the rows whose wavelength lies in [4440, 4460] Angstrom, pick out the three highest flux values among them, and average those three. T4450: 5.81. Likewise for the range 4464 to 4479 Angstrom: 6.12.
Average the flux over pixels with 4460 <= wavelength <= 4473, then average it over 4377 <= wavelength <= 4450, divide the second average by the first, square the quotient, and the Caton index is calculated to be 0.88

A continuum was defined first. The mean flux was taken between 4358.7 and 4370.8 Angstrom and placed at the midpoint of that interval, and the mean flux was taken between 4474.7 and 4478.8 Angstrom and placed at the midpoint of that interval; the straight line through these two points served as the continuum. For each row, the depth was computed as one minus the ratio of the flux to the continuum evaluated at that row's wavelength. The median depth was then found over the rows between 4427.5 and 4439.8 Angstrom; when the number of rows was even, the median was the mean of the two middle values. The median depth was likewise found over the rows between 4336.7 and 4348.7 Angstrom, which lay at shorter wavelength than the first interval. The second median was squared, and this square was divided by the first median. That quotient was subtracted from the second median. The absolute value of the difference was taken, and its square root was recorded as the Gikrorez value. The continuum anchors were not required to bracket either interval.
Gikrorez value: 0.36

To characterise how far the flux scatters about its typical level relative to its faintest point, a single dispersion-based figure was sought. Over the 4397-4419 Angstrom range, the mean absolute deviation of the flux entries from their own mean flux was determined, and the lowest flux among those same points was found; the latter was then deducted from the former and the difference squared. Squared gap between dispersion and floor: 9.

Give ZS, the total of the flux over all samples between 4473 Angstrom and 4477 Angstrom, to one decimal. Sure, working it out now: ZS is 12.0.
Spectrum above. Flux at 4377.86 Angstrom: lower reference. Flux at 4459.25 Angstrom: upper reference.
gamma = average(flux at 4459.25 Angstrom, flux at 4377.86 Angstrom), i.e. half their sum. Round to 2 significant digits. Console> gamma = 4.9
